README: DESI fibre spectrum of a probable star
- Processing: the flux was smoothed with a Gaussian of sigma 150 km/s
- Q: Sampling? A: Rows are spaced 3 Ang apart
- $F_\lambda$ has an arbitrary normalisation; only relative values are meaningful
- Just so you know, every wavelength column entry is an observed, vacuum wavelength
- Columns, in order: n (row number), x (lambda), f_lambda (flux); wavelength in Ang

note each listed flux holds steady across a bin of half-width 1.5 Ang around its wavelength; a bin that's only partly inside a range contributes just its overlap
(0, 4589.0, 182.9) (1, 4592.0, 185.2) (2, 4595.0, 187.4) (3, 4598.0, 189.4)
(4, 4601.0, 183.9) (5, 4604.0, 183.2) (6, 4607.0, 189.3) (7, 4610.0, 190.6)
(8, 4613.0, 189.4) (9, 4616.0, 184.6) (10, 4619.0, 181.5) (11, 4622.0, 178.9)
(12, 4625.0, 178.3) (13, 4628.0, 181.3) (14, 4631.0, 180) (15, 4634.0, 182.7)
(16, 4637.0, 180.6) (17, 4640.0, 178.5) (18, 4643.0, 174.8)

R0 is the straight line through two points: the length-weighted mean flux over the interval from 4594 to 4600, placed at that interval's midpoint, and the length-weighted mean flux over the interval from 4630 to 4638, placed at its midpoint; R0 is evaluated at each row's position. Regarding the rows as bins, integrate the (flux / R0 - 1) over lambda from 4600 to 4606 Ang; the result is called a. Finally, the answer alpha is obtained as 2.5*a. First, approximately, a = -0.10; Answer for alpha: -0.2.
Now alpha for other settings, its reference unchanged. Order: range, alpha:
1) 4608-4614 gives 0.4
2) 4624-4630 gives -0.2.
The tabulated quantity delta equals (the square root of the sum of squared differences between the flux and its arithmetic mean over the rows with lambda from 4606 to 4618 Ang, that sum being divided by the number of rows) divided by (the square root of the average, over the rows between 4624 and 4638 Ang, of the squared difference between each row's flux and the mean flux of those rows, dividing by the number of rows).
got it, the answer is 1.6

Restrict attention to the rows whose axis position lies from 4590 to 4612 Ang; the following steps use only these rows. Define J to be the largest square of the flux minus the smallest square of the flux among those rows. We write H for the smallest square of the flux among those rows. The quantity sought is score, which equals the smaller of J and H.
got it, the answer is 2766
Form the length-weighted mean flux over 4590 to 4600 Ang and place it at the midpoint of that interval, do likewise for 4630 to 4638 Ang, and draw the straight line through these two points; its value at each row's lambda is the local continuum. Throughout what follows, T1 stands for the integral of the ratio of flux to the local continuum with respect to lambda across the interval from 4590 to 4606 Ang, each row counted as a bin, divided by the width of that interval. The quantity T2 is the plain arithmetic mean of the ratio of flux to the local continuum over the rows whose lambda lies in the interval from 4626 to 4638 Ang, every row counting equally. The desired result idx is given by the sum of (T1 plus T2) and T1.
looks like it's 2.99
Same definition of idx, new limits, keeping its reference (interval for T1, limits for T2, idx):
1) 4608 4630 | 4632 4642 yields 3.00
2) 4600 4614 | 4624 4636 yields 3.02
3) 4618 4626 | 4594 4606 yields 2.96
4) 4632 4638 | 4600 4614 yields 3.02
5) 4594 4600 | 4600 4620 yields 3.02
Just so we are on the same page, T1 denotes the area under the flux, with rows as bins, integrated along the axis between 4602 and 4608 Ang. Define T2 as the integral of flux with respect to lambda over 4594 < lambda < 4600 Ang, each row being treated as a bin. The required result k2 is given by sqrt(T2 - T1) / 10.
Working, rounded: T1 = 1115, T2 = 1129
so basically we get 0.37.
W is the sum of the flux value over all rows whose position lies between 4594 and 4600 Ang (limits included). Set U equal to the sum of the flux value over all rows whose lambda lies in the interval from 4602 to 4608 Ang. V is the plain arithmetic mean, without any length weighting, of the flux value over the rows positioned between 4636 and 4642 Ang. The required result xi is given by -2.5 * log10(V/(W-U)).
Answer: -4.1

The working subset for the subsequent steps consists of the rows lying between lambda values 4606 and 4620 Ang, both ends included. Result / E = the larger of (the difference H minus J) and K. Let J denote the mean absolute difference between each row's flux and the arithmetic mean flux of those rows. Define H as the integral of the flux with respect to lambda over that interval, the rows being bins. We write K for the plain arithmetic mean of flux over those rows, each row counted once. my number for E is 2618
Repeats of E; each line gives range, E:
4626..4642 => 2885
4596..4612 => 2995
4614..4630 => 2897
